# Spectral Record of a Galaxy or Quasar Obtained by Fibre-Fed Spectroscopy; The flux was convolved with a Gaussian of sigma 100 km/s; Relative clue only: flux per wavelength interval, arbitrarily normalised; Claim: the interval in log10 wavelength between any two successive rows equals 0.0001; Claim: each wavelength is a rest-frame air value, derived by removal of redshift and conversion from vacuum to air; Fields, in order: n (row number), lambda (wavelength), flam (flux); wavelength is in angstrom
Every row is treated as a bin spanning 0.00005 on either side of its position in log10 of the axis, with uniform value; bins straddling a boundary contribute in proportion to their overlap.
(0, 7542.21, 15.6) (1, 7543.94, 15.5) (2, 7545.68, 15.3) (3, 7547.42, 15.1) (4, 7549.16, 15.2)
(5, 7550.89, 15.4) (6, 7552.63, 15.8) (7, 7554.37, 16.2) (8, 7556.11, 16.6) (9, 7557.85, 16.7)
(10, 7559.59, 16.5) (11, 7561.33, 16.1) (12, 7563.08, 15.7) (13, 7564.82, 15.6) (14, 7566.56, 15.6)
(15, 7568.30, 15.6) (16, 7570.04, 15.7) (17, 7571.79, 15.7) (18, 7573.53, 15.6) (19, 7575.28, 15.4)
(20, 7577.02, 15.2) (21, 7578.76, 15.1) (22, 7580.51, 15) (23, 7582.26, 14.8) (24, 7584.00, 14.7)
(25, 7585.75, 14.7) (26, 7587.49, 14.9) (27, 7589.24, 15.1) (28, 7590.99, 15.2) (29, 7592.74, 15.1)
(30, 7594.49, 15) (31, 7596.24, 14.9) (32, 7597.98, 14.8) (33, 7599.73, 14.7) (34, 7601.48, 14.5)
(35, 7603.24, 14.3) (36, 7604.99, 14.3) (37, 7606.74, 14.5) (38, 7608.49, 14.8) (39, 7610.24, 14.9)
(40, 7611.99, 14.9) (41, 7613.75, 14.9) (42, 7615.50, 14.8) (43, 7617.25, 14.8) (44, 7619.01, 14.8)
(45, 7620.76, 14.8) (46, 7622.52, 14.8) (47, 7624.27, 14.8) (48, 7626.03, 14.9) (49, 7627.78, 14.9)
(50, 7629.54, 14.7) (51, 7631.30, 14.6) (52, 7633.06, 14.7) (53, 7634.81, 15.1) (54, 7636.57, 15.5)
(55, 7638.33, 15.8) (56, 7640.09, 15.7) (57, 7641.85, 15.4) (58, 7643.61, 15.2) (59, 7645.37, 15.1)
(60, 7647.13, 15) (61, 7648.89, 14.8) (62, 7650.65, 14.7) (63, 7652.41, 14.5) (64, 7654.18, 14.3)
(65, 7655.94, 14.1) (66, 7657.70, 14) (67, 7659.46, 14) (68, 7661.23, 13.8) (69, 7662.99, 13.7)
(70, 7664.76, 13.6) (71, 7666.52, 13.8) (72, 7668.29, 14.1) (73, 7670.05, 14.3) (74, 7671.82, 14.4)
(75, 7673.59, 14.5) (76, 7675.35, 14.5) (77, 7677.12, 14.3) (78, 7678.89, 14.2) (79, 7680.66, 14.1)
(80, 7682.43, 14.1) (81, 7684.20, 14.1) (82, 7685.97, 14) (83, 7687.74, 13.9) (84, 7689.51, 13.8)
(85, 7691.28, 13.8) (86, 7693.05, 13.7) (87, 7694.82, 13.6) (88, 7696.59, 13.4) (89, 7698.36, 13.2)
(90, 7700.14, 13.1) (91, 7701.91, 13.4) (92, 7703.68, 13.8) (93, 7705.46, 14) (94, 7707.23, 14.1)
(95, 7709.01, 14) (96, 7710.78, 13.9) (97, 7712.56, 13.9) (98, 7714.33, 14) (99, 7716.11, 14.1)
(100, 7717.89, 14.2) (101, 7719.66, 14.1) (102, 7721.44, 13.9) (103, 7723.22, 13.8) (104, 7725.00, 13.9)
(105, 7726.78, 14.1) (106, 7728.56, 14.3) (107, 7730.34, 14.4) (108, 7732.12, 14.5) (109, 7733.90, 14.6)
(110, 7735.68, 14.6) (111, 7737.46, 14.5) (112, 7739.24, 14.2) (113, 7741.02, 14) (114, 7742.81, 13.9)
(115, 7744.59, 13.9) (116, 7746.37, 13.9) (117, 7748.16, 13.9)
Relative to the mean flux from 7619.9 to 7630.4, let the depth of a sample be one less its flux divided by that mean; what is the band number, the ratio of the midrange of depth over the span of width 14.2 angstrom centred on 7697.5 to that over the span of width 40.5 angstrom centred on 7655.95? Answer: 12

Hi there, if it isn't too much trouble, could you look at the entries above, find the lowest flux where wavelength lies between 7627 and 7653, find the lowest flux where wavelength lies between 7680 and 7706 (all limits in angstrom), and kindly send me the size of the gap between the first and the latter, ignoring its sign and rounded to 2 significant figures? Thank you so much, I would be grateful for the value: 1.4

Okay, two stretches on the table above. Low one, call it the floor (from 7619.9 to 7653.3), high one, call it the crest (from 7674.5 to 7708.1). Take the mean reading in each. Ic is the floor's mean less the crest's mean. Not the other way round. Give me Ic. 1.2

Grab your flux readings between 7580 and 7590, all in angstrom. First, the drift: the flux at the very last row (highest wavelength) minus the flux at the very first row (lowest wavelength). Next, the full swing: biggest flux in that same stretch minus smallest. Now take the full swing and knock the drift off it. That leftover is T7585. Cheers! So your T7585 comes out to 0.3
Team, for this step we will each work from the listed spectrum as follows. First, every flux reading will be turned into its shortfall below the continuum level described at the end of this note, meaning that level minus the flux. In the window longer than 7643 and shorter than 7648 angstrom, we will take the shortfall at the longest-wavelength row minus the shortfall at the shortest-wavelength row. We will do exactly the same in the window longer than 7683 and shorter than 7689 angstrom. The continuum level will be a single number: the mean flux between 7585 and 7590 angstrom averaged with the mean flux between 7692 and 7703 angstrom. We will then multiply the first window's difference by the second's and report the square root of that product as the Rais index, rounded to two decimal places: 0.20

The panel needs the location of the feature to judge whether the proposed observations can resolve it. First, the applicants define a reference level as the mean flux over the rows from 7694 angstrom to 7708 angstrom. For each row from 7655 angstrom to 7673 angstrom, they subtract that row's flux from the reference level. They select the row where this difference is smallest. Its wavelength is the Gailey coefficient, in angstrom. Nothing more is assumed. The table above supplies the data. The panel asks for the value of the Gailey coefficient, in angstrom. 7671.82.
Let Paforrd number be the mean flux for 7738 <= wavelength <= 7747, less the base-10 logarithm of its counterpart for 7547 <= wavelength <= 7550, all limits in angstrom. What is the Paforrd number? 12.8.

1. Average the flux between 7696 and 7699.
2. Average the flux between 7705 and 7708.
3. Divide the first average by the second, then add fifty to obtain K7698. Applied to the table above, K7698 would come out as 50.95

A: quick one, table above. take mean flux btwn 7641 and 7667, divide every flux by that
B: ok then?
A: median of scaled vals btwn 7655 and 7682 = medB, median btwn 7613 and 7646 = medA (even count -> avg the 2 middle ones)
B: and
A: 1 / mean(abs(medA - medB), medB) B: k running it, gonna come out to 1.93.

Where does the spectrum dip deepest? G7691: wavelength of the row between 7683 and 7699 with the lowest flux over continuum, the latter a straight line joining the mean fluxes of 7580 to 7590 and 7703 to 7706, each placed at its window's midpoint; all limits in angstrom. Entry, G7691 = 7698.36 angstrom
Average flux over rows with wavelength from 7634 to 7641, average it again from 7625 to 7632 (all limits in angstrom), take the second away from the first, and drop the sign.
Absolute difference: 0.75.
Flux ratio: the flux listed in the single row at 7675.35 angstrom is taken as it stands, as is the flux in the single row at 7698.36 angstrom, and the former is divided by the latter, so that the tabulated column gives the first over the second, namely 1.10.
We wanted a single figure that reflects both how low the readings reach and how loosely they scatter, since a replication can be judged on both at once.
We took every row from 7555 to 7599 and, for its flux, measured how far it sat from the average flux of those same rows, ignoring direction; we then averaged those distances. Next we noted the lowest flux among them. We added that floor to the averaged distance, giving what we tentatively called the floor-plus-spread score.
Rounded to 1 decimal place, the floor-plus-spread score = 15.2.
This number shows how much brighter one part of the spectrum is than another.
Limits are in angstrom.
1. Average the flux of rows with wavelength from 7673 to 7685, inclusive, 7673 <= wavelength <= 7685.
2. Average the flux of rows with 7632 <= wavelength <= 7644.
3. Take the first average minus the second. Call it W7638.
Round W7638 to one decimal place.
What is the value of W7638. -1.1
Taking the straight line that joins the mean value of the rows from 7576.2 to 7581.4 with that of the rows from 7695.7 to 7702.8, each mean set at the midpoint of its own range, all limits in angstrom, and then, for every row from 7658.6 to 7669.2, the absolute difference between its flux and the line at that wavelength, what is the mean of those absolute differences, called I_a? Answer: 0.15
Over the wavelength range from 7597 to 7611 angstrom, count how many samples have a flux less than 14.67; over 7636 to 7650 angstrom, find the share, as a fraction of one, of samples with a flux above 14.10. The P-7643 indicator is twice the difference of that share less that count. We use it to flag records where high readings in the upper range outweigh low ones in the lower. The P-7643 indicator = -6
